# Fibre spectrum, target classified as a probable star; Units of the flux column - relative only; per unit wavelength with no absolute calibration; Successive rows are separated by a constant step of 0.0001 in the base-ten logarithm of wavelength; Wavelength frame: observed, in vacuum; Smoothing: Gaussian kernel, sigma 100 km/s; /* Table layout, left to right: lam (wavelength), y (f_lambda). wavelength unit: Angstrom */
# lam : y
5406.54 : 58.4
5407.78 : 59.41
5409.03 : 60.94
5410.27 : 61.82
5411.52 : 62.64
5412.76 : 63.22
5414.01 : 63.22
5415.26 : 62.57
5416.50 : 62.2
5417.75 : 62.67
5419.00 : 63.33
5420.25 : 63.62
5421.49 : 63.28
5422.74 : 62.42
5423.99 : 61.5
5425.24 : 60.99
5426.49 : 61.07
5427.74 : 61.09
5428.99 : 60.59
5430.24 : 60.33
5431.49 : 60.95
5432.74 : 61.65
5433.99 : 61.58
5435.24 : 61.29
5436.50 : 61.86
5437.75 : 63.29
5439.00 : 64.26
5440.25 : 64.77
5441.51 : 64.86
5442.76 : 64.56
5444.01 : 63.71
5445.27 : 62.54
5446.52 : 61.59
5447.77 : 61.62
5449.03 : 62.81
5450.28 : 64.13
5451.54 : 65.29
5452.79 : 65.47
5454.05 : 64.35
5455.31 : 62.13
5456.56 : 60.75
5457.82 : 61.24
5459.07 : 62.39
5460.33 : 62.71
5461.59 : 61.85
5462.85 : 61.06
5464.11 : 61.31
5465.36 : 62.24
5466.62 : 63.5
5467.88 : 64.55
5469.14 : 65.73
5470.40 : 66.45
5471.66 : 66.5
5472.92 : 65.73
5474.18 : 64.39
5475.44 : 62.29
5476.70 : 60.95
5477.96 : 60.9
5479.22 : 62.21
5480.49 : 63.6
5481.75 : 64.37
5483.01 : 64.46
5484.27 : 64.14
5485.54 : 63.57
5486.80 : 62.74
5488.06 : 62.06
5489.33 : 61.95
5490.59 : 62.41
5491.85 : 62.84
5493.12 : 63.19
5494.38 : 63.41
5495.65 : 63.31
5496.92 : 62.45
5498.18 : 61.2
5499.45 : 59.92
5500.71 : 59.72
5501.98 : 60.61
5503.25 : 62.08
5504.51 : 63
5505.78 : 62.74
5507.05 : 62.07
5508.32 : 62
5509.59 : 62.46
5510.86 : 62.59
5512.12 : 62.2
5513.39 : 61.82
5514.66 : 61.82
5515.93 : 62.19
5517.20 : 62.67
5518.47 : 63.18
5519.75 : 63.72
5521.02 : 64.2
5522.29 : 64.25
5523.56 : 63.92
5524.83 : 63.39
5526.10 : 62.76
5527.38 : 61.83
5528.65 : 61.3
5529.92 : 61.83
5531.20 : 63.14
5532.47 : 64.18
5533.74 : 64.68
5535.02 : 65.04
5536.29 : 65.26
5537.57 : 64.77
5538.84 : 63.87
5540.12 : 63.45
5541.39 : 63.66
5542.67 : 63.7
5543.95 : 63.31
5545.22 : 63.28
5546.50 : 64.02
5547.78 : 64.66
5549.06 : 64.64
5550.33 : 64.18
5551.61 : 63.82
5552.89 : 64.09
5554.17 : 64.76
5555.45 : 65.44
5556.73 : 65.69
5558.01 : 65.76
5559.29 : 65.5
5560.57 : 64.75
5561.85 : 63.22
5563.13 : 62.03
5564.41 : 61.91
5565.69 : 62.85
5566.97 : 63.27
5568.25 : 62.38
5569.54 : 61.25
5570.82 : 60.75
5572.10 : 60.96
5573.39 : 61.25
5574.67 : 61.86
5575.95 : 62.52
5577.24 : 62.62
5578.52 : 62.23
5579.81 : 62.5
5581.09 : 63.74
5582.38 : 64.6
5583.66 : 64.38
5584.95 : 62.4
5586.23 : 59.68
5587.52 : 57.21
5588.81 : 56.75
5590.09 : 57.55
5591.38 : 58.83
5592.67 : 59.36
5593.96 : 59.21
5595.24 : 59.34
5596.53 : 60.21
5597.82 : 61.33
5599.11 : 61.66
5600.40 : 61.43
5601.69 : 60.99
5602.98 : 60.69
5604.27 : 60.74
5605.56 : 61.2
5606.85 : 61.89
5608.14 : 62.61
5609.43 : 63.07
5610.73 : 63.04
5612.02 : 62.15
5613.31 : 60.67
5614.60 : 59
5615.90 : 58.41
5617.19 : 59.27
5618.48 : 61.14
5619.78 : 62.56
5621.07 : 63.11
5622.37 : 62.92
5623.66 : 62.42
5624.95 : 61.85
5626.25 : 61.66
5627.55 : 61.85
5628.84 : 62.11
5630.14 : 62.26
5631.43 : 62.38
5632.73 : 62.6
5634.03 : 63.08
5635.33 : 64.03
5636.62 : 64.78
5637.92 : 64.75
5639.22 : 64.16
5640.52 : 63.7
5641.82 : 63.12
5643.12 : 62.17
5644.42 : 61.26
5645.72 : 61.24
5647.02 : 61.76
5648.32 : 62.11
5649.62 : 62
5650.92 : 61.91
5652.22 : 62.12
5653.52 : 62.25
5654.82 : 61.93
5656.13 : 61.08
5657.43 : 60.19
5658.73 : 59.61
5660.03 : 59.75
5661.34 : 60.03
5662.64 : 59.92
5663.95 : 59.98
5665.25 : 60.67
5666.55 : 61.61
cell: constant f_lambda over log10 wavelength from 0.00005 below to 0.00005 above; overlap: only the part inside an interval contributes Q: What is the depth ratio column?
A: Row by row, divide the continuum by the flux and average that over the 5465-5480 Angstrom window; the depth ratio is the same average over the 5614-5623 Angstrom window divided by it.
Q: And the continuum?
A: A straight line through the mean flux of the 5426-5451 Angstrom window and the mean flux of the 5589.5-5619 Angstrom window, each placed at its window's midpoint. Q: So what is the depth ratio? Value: 1.02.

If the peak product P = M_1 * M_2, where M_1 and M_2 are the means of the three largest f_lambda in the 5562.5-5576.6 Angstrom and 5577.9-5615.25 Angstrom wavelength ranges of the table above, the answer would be 4039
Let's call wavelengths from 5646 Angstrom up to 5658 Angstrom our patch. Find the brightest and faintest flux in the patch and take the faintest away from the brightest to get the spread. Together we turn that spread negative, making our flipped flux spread -2.1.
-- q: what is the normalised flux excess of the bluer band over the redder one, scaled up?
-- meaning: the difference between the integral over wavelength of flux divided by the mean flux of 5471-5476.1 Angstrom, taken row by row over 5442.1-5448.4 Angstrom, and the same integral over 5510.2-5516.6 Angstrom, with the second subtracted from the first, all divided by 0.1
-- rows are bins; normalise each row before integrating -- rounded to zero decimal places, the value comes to 0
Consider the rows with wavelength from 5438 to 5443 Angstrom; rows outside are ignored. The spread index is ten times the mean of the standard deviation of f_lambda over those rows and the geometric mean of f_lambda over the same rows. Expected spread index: 324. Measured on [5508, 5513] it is 313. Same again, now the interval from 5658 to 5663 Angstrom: 300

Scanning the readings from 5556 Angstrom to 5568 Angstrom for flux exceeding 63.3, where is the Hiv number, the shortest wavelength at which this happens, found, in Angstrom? 5556.73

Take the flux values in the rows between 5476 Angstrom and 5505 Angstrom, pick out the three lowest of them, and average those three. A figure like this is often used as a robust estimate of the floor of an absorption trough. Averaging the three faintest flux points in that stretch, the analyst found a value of 60.1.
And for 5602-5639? 58.9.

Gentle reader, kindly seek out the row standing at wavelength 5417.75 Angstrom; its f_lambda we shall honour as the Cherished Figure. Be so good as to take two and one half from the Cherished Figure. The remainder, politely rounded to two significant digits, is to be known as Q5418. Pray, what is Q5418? 60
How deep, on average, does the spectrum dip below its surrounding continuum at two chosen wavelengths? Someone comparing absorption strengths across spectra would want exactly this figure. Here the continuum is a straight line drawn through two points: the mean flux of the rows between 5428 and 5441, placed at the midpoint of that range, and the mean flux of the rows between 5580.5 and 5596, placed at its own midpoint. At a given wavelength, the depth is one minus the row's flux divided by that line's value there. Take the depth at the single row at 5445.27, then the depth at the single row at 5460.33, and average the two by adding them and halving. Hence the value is -0.01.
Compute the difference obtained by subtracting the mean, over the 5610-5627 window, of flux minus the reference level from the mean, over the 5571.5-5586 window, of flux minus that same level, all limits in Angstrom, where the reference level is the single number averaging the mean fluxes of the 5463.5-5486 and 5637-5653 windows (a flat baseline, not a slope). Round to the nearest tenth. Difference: 1.2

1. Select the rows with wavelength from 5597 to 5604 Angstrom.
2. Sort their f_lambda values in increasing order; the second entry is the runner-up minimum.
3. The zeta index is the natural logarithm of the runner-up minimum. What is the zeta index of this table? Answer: 4.11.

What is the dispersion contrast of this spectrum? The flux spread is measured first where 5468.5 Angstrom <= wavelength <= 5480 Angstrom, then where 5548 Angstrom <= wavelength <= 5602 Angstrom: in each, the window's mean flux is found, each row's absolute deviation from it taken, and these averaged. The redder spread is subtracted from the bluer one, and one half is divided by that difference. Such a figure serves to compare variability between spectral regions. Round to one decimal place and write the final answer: 2.3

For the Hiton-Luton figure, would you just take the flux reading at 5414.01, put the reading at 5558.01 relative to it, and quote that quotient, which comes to 1.04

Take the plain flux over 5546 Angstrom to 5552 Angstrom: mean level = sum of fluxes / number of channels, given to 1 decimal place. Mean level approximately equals 64.3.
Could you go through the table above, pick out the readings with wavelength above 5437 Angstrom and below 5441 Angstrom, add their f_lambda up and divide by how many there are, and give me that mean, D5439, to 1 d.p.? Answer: 64.1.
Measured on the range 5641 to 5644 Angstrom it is 62.6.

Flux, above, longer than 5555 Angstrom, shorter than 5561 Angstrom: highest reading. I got 65.76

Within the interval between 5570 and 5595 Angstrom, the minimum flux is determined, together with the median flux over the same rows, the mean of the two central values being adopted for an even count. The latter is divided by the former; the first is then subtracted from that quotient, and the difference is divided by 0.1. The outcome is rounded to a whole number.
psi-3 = -557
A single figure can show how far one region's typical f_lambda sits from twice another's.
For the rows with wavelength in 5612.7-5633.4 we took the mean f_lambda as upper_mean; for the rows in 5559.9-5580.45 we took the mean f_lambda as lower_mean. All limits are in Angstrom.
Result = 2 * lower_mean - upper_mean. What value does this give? 63.0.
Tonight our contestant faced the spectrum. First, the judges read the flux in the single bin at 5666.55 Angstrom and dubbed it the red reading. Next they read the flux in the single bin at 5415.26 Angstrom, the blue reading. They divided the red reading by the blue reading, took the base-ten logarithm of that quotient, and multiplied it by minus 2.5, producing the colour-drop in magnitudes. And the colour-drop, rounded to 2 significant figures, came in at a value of 0.017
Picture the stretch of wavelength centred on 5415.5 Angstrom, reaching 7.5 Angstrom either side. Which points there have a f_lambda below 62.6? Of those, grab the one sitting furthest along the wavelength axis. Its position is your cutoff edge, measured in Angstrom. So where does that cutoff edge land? 5422.74 Angstrom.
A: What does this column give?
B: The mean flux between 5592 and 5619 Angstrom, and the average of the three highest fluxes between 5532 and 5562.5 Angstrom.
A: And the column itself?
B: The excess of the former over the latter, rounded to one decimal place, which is -4.8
